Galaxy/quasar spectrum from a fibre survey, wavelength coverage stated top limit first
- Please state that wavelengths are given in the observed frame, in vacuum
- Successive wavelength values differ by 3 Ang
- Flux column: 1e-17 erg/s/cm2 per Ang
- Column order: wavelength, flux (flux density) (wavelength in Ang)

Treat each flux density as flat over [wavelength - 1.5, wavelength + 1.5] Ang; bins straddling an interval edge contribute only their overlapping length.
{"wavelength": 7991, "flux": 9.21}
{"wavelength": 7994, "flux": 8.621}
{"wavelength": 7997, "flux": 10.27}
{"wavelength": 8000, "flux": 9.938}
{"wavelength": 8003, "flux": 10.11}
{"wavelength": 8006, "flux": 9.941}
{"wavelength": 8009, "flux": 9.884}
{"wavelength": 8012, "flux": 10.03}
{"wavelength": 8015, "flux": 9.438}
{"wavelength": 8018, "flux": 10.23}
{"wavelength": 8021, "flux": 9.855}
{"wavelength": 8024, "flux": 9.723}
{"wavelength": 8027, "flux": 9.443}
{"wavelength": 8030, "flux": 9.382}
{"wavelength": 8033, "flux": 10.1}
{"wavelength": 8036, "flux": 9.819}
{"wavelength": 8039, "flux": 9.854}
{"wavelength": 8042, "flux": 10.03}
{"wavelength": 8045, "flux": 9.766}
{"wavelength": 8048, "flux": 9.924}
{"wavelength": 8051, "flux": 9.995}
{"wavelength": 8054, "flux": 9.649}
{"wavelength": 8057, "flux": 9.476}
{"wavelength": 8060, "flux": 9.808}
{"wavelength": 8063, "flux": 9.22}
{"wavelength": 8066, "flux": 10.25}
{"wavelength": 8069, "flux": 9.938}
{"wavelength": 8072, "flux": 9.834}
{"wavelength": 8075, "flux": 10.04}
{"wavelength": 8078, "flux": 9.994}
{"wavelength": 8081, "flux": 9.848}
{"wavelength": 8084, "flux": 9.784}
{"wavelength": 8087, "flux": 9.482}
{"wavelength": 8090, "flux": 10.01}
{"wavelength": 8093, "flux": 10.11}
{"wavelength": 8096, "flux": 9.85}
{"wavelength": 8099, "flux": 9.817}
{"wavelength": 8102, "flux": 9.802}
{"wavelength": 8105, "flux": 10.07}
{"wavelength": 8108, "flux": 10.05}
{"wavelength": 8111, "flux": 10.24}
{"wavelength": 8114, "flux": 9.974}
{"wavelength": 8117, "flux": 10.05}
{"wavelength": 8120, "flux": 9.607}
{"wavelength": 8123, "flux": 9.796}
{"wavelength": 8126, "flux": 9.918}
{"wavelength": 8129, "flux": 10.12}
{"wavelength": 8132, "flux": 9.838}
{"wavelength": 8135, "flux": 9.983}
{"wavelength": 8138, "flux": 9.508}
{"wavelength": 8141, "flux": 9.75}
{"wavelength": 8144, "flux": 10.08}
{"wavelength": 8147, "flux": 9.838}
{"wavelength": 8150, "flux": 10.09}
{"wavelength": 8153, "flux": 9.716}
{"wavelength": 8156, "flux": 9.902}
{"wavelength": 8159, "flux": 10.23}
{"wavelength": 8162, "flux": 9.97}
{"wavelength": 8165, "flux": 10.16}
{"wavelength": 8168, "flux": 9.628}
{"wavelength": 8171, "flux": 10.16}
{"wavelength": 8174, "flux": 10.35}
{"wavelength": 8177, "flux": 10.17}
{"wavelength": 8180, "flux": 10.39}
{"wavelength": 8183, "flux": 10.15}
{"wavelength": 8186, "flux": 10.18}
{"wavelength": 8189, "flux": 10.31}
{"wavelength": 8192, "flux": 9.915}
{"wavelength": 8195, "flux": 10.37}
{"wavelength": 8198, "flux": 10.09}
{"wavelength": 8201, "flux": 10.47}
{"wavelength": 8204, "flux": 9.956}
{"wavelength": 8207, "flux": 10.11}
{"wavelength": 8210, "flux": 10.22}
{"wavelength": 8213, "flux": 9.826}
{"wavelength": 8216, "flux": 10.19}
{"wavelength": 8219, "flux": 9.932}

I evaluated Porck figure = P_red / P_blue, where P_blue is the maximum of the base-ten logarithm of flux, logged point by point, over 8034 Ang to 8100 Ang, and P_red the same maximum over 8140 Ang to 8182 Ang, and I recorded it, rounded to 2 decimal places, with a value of 1.01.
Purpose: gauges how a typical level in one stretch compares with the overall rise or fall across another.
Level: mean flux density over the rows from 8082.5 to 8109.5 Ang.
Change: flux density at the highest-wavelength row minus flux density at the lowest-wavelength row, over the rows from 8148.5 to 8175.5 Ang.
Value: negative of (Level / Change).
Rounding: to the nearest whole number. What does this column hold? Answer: -38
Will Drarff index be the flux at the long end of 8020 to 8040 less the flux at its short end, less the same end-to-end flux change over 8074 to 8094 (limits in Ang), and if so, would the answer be -0.1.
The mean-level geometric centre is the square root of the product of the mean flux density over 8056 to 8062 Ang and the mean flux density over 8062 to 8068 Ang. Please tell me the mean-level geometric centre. 9.7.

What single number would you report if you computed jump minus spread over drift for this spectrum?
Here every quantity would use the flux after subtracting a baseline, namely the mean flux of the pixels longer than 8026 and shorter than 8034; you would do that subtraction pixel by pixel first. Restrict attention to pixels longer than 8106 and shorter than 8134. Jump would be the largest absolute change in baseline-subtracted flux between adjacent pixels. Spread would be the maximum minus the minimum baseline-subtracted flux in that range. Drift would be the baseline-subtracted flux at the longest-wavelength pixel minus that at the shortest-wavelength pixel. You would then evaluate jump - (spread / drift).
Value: 3.4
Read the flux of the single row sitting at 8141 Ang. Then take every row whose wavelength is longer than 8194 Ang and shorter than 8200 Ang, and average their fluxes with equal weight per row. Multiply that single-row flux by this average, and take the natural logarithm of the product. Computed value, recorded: 4.603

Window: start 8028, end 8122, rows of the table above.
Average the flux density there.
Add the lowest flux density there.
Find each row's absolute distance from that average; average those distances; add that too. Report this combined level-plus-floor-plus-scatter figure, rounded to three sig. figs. 19.3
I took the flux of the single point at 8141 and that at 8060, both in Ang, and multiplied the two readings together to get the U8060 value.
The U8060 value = 96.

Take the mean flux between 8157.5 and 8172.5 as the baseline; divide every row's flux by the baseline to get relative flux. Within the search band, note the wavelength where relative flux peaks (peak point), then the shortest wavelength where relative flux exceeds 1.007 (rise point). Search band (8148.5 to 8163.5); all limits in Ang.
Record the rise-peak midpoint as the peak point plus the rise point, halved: 8159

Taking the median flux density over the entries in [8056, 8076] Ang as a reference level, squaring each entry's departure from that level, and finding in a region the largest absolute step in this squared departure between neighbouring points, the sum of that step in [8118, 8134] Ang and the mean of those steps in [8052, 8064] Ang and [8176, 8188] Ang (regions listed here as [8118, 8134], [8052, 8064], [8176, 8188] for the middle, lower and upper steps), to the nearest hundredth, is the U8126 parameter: 0.37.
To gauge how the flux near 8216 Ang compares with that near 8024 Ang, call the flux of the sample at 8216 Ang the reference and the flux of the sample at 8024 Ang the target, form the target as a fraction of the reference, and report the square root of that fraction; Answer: 0.98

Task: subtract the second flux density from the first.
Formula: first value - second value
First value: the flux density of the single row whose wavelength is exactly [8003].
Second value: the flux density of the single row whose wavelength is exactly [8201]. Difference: -0.4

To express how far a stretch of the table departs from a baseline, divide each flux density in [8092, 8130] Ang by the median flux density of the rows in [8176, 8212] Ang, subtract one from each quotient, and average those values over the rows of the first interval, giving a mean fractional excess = -0.022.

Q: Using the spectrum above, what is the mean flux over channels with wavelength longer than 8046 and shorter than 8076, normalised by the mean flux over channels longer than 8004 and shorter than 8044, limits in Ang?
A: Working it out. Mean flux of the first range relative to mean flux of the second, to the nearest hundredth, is 1.00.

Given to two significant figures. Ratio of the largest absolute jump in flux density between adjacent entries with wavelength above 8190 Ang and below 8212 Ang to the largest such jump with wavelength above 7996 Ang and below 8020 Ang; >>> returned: 0.65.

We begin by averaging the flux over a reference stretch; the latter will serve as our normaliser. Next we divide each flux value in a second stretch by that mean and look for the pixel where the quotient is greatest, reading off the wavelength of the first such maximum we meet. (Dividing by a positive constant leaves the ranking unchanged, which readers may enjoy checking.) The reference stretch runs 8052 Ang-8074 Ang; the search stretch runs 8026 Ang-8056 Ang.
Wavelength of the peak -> 8033 Ang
